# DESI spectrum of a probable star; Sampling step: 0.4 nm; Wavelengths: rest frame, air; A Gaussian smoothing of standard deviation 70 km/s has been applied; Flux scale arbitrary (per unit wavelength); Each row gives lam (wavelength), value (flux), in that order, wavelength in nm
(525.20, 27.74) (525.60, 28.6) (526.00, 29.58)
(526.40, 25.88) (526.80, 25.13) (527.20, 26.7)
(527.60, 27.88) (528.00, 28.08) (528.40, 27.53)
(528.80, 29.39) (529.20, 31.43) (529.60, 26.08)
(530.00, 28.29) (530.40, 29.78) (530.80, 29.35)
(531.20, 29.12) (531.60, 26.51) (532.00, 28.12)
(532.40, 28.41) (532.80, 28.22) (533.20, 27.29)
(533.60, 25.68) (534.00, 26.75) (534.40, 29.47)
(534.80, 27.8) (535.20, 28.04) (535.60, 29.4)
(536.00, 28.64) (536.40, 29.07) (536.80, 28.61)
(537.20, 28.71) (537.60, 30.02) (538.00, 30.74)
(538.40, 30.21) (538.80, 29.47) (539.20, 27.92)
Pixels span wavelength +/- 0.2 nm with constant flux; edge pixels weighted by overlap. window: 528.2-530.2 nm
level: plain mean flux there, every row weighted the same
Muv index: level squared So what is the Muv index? 815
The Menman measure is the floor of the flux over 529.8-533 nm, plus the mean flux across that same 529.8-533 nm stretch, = 55.0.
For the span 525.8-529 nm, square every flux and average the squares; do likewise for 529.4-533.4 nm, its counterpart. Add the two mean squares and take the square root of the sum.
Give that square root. 39.4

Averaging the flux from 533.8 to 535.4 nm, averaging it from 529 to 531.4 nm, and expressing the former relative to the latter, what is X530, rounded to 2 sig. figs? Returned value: 0.97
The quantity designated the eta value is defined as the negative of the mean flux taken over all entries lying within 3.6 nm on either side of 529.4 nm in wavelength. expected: -28.1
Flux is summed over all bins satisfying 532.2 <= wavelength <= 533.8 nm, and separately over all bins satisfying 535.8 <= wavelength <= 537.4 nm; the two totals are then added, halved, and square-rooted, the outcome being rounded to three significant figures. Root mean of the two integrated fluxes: 10.6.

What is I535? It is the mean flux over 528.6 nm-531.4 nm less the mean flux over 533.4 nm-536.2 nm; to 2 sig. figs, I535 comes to 1.1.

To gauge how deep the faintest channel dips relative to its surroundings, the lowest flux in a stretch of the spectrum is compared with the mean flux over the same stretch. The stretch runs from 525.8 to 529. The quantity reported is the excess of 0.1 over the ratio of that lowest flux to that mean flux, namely -0.813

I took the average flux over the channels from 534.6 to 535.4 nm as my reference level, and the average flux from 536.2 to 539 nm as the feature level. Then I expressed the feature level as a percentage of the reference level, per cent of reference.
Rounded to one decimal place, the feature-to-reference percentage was 105.8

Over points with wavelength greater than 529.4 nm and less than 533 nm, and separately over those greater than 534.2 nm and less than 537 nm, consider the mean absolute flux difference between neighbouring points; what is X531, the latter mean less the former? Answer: -0.31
